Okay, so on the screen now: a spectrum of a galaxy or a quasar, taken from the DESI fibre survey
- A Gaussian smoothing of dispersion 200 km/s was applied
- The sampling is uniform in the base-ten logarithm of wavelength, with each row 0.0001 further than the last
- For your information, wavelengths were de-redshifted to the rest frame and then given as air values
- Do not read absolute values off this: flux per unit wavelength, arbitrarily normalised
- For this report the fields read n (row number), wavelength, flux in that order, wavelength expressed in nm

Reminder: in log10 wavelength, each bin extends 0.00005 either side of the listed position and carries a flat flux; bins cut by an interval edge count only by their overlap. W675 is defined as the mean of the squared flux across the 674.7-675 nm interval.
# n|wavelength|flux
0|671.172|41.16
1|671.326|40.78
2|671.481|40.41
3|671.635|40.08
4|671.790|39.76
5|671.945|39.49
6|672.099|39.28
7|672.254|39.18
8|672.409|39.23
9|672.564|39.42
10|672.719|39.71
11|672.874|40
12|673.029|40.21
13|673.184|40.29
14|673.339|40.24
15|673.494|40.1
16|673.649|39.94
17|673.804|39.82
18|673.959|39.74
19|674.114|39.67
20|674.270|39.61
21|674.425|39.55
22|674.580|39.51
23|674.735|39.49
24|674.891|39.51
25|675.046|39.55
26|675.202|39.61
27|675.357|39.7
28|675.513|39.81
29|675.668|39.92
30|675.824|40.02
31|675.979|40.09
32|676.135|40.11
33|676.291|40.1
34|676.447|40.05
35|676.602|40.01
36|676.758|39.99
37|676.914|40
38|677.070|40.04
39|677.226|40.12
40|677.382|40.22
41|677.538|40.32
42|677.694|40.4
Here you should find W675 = 1560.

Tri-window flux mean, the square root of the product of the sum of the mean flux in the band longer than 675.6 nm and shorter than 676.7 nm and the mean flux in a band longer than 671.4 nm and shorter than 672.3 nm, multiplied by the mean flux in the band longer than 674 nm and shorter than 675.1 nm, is 56.2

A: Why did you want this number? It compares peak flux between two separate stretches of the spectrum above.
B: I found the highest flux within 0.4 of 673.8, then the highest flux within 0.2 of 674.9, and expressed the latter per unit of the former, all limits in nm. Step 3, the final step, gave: 0.99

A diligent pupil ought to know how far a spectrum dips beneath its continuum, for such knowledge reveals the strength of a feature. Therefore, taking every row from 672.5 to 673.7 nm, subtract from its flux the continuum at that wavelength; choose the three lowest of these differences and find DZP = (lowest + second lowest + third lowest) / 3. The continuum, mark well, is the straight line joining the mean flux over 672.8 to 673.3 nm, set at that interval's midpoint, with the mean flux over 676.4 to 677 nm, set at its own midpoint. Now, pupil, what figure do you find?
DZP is -0.48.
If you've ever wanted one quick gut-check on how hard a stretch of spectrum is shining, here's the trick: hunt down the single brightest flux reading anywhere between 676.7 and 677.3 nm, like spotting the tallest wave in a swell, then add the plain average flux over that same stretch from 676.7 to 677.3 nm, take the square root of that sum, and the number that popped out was 8.95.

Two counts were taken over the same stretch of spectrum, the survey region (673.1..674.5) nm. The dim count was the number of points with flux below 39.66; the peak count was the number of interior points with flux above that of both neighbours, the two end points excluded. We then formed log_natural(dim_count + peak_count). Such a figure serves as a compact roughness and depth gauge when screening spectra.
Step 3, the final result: 0.7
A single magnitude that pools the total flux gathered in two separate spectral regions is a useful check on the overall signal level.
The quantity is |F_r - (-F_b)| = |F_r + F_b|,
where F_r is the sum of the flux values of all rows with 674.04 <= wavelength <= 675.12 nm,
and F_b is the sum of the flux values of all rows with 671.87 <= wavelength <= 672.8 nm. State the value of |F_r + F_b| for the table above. 513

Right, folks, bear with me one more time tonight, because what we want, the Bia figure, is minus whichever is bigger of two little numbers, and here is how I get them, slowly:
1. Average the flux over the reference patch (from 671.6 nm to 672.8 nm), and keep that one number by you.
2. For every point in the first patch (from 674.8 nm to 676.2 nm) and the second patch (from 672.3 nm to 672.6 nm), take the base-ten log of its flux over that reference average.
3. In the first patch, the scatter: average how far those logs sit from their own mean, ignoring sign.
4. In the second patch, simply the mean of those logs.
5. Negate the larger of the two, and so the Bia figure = -0.0021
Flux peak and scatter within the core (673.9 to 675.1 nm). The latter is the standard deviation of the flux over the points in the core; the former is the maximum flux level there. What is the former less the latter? 39.7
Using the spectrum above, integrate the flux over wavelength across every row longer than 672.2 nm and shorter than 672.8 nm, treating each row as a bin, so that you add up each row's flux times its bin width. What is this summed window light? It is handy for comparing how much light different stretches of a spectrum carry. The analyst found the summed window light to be 24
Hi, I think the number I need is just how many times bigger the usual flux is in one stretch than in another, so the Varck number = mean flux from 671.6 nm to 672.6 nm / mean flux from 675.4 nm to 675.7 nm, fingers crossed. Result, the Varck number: 0.99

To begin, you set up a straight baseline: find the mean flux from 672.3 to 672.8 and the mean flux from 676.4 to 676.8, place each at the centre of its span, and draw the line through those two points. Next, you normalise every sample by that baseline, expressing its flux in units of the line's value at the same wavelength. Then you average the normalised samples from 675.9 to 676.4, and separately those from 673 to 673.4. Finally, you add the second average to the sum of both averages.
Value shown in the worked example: 3.04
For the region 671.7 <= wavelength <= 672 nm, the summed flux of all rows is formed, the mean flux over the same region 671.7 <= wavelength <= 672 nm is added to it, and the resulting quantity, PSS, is 119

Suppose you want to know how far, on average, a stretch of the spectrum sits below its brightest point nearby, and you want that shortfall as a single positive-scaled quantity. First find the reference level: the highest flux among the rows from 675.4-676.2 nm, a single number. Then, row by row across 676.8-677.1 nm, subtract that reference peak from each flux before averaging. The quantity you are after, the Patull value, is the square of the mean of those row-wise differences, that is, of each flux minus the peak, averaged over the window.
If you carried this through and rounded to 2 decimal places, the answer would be 0.01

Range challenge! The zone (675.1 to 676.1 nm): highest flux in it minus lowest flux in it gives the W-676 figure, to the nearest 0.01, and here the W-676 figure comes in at 0.48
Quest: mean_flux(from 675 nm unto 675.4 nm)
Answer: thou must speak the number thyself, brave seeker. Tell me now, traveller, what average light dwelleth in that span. 39.6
